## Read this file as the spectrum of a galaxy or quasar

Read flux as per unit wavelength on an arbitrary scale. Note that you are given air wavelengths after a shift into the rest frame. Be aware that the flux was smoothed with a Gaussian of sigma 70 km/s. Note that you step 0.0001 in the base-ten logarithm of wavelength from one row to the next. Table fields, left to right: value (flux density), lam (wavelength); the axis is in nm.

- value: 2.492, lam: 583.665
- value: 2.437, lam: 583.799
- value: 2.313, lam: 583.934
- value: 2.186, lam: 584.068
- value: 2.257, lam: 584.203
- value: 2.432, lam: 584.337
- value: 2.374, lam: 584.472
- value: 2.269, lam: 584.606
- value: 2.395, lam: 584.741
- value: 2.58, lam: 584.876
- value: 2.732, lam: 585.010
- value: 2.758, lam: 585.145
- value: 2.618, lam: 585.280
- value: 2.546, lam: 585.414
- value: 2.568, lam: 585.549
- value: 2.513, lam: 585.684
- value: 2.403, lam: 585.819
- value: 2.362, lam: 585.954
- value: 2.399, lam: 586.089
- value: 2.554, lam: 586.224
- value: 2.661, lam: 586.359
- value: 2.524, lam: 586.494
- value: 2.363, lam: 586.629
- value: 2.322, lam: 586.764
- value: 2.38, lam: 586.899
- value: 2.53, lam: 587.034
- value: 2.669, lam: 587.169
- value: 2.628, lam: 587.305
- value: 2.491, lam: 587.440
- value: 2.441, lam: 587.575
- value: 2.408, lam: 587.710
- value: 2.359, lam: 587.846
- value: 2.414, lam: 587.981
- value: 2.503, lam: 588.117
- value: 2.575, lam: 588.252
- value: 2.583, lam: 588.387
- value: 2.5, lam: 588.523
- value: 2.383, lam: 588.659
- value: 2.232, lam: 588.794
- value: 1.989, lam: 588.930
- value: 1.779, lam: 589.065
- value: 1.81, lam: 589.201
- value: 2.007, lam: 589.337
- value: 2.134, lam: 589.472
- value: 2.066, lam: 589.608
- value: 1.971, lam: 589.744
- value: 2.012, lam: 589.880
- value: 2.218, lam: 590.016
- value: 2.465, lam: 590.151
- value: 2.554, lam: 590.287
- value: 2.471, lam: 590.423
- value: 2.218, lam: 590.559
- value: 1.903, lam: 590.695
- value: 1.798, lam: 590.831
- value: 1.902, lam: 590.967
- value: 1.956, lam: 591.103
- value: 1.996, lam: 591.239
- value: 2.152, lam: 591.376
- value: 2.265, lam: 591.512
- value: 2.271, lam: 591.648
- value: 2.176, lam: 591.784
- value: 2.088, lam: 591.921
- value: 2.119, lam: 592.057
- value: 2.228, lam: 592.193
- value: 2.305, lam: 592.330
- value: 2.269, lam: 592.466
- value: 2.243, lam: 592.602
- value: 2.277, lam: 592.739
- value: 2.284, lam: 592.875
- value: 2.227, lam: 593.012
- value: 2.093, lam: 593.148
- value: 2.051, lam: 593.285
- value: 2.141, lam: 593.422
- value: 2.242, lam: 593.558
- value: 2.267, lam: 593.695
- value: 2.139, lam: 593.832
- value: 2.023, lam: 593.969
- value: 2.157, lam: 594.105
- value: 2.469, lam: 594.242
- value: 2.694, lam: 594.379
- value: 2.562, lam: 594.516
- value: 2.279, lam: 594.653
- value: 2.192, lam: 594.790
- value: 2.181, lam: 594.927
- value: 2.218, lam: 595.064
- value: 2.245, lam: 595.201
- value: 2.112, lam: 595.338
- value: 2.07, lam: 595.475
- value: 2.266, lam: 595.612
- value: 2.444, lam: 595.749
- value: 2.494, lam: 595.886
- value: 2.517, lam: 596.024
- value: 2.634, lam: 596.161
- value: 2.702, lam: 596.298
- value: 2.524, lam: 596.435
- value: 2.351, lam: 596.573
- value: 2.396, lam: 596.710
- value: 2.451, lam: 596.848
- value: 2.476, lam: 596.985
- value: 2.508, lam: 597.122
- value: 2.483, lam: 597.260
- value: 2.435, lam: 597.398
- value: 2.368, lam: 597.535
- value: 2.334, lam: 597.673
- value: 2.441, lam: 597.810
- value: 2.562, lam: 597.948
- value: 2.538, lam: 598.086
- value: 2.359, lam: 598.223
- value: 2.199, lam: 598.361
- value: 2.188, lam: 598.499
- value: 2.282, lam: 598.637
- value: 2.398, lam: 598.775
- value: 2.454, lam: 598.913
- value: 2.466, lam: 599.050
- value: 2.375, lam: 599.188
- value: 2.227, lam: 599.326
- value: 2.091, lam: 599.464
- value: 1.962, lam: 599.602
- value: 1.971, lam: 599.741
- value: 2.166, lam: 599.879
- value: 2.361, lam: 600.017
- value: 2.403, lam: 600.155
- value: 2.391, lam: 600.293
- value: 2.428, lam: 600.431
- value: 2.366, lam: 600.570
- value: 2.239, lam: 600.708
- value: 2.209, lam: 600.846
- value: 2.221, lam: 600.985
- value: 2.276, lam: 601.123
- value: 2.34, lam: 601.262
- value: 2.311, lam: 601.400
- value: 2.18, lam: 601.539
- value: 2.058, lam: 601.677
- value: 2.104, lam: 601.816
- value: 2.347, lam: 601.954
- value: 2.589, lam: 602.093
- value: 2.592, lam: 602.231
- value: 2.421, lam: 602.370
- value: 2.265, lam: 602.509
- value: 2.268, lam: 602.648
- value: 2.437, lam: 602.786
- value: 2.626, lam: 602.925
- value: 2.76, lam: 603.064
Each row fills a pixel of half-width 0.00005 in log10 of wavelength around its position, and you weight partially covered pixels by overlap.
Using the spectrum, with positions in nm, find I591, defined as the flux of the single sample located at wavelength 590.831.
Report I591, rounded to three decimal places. 1.798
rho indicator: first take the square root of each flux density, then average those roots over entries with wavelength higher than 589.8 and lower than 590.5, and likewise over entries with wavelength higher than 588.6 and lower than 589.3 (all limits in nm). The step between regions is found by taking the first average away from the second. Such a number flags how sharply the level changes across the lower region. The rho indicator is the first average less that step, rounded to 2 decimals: 1.63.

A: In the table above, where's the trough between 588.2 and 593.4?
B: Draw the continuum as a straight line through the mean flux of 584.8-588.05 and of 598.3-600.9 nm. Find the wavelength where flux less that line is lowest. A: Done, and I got 589.065 nm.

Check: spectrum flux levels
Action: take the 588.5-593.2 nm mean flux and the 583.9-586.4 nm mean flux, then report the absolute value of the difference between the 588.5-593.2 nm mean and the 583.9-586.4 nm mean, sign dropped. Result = 0.32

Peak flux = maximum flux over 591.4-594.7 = 2.694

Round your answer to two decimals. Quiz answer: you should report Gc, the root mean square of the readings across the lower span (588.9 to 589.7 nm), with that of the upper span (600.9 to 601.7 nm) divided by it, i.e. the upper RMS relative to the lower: 1.13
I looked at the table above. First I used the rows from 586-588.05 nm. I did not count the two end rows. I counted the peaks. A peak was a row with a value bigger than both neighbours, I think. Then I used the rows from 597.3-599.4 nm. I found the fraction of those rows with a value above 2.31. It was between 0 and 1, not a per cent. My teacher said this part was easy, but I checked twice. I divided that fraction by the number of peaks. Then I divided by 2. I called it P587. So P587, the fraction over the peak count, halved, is 0.183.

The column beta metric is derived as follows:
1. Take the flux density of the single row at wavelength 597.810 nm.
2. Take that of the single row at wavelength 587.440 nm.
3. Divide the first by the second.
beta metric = 0.98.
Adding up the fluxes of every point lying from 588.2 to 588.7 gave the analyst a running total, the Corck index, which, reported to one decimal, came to 10.0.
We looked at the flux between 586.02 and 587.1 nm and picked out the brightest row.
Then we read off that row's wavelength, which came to 586.359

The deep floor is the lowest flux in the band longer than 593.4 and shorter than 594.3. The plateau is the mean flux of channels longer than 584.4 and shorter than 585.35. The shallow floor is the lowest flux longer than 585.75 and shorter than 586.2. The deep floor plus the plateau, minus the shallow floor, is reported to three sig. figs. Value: 2.19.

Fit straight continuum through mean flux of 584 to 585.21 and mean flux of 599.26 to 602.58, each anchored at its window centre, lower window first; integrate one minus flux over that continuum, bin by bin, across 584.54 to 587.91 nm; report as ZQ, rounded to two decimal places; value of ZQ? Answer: -0.10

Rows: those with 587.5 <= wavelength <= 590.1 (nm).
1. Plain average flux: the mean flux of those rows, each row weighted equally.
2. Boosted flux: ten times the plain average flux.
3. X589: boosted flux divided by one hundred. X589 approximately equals 0.223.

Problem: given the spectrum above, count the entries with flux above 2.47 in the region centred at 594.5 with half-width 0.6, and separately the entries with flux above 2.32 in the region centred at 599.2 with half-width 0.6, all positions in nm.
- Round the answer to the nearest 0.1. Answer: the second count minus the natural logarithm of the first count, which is 3.3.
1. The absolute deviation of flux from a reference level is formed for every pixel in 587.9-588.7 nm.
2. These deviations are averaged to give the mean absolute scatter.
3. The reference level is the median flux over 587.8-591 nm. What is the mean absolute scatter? 0.28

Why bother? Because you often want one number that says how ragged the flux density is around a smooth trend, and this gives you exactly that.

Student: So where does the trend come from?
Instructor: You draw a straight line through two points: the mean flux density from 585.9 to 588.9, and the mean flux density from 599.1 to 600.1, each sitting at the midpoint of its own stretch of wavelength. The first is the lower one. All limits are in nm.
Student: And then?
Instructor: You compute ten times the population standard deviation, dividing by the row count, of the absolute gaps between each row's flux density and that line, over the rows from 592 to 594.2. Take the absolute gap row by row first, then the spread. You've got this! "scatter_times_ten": 0.8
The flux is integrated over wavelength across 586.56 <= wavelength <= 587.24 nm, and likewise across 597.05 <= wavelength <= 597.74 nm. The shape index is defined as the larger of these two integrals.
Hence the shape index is 1.67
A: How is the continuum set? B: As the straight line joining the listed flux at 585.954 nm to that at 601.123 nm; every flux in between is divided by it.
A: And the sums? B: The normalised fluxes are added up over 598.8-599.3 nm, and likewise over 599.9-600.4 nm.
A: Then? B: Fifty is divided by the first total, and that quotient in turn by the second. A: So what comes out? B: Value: 5.0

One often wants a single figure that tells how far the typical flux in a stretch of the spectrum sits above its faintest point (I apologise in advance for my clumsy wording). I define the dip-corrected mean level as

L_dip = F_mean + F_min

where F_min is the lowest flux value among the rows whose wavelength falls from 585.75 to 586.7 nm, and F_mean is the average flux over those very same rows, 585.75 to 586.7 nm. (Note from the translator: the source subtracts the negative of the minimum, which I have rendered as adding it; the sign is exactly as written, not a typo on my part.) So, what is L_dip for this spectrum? 4.8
